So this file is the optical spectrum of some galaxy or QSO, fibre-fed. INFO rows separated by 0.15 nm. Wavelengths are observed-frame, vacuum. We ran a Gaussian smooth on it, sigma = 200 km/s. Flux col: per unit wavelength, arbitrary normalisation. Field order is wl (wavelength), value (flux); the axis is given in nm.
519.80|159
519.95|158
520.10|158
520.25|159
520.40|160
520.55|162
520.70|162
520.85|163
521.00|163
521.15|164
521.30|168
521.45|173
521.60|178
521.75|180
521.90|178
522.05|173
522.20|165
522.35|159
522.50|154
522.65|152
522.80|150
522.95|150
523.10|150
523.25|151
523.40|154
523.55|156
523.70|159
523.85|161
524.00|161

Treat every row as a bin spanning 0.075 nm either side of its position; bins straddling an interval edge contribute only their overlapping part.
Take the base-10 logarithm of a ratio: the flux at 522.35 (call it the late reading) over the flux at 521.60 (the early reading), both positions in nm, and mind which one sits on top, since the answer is -0.049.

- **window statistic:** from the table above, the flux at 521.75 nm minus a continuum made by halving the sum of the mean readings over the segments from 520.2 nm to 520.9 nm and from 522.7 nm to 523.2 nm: 24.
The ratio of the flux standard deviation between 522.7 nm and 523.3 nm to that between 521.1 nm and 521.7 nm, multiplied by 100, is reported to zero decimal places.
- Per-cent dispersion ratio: 8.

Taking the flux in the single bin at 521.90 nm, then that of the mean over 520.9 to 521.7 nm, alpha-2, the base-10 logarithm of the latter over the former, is -0.022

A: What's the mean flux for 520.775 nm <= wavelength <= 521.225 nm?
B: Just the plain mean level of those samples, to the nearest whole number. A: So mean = 163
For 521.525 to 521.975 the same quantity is 179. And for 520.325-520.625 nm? 161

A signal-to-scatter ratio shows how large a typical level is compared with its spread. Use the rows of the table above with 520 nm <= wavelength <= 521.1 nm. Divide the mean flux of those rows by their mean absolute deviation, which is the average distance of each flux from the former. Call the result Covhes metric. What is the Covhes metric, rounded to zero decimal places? 94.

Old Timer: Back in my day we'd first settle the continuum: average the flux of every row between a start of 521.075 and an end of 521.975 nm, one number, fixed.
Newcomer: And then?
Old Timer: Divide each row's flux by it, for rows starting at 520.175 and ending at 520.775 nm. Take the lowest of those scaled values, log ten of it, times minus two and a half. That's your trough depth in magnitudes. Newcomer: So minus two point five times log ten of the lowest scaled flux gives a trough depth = 0.095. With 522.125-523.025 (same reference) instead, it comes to 0.158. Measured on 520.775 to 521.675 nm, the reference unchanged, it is 0.068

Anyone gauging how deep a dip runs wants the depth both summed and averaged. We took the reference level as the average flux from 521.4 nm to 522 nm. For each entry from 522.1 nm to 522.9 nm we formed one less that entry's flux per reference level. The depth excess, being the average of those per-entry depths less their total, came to -0.48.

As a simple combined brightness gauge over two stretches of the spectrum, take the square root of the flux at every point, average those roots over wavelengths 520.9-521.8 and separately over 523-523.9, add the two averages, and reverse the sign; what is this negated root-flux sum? -25.5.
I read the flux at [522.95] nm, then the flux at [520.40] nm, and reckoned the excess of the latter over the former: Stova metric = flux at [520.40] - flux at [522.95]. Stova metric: 10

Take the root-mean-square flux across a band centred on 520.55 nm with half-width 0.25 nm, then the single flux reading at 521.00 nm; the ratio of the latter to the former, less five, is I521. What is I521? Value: -3.99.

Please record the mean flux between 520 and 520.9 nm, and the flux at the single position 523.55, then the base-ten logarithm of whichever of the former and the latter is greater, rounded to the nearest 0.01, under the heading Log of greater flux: 2.21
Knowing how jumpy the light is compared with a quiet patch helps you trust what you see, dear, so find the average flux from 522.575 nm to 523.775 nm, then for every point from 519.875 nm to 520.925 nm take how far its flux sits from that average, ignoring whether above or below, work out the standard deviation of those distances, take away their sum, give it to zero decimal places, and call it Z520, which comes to -51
